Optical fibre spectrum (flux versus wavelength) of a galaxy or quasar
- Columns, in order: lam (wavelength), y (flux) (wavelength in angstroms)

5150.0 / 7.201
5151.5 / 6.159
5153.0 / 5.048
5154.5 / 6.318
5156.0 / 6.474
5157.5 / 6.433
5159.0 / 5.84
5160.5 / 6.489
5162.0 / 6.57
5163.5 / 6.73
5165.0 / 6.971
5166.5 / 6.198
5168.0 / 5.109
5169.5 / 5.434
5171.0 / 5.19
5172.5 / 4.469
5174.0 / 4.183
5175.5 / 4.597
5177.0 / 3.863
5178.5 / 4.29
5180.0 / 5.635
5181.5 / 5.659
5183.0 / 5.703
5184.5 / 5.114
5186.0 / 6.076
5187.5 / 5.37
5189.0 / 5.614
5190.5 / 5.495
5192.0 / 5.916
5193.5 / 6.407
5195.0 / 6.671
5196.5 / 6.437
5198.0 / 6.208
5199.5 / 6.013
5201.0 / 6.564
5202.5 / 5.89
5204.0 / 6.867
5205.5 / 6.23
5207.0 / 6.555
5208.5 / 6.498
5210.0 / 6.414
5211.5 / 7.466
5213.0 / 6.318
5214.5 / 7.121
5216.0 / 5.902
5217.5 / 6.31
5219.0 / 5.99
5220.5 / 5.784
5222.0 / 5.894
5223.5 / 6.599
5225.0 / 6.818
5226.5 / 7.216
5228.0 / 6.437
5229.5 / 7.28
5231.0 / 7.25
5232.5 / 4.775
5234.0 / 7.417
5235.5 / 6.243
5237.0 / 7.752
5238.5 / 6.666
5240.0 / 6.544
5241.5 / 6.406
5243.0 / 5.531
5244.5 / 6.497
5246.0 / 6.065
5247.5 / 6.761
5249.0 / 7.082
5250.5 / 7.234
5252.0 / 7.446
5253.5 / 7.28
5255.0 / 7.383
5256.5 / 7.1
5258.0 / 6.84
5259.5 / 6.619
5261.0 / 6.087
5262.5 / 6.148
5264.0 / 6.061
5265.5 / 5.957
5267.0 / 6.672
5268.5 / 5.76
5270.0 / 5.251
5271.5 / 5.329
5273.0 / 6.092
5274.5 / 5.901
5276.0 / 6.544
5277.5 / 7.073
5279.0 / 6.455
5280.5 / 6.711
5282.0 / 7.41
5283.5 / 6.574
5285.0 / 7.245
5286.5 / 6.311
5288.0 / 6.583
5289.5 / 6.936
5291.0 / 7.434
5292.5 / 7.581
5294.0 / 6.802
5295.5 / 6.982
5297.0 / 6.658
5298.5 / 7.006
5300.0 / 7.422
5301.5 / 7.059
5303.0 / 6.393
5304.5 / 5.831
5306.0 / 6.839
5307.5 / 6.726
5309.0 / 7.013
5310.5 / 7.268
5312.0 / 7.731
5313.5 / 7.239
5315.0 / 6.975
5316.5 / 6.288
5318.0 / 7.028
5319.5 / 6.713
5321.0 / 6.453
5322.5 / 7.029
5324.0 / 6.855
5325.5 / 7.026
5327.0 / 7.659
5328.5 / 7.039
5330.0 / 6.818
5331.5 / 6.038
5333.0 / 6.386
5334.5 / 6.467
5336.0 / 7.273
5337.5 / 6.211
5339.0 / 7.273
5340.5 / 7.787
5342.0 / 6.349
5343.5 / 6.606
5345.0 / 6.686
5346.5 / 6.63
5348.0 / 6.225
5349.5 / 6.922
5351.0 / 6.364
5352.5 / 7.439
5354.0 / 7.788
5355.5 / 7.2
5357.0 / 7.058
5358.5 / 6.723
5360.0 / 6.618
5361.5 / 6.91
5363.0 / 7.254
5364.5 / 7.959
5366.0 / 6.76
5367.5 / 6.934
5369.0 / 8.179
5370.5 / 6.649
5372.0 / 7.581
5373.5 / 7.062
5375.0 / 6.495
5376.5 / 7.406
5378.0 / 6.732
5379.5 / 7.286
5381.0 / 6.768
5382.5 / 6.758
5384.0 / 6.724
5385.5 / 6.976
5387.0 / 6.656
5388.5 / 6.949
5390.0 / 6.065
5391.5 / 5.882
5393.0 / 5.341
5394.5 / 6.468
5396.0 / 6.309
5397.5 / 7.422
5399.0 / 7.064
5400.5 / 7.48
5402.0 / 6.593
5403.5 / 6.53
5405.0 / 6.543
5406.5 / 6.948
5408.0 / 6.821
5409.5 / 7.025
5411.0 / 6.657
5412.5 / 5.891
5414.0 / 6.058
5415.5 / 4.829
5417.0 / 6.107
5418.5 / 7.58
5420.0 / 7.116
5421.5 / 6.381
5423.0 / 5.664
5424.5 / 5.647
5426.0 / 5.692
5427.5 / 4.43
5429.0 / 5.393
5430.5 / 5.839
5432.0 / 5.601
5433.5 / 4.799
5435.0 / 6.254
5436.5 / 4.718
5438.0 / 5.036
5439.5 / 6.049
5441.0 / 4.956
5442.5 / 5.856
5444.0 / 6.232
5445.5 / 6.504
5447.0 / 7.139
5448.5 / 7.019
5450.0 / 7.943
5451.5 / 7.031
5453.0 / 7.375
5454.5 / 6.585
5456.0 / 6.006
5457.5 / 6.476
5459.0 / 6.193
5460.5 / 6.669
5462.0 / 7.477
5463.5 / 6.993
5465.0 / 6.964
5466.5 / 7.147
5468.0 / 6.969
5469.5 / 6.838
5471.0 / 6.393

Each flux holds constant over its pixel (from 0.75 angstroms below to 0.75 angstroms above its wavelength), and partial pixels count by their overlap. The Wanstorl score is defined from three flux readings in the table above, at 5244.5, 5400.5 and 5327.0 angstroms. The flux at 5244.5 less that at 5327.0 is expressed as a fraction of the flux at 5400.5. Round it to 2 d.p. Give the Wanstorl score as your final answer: -0.16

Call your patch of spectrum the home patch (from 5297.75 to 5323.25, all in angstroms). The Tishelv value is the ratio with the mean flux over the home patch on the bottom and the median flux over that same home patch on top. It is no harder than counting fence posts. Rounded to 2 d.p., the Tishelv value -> 1.02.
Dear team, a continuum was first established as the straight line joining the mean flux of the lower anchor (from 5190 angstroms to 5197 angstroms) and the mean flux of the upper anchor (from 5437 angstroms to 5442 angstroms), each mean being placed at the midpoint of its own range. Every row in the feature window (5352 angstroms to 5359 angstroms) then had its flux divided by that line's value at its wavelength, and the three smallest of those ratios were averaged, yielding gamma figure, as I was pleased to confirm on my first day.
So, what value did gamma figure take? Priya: 1.24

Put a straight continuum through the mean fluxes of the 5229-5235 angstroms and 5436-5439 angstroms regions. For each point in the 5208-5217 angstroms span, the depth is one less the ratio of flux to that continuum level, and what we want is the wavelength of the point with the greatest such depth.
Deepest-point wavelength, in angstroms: 5216.0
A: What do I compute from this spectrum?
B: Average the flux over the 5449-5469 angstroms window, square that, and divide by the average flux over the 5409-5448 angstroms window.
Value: 8.1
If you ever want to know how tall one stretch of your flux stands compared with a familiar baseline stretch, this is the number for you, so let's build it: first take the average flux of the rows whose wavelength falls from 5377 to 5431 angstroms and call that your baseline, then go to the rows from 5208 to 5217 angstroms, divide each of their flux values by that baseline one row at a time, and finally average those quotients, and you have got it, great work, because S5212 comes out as 1.03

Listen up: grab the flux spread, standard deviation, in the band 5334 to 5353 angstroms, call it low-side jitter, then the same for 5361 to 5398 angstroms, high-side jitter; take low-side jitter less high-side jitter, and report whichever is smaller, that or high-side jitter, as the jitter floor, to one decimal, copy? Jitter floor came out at -0.1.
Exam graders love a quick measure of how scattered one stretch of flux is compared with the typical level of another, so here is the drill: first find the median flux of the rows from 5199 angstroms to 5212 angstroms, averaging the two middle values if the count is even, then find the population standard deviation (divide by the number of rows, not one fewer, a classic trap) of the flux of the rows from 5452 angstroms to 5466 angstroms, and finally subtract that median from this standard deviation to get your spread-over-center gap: -6.0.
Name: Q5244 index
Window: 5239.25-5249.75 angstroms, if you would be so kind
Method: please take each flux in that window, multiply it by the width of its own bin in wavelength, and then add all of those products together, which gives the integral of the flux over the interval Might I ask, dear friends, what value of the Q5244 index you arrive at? 67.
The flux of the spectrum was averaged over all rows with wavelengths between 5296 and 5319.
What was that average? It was 6.9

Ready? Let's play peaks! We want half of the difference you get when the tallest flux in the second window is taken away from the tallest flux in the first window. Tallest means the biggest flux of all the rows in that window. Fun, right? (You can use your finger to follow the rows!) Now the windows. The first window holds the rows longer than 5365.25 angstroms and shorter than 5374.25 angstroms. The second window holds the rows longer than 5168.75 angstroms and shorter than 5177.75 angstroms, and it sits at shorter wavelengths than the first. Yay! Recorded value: 1.4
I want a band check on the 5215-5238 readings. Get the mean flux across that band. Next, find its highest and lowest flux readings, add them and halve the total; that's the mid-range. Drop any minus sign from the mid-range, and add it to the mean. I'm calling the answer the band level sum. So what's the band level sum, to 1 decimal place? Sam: 12.8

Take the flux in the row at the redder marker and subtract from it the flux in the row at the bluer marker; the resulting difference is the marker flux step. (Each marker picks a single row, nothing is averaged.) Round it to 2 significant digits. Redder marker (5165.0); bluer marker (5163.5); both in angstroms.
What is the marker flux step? 0.24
